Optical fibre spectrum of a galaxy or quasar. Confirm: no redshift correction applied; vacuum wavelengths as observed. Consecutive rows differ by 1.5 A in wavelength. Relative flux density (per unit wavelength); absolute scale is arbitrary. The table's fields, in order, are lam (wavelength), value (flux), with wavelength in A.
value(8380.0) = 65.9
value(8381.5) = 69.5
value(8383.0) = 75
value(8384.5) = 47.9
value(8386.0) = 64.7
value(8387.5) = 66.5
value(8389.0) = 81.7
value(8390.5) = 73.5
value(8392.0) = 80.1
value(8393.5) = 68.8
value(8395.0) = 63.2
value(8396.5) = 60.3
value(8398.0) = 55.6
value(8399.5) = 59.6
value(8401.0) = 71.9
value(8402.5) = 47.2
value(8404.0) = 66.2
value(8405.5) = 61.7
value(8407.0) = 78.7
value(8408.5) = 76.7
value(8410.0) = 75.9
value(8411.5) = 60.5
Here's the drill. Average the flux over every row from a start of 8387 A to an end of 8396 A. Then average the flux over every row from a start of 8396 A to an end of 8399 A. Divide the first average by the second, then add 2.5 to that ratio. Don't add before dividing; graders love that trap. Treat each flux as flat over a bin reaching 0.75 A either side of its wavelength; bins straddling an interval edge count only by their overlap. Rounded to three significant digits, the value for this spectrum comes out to 3.75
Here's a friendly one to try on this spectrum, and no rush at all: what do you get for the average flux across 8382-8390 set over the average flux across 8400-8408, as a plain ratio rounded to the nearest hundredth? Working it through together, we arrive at 1.03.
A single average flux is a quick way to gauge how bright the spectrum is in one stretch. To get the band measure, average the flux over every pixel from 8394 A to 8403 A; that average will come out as 60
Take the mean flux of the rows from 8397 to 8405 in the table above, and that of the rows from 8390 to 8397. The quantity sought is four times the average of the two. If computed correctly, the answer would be 259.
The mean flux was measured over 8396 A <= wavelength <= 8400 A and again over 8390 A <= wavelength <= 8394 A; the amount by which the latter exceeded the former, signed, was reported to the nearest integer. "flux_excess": 16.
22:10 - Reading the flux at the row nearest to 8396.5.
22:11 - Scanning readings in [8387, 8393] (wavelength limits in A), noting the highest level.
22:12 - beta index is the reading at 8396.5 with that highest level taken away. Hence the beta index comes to -21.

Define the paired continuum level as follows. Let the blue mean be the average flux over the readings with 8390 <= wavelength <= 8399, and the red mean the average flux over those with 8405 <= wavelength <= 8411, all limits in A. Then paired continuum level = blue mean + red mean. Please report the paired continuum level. 140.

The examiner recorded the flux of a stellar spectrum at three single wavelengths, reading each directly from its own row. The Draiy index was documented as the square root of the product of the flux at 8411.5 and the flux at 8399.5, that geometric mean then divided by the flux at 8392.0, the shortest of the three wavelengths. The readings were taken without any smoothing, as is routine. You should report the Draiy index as 0.75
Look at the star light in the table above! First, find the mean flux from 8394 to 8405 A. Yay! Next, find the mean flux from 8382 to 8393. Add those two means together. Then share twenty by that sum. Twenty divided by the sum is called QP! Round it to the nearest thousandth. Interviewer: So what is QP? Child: 0.153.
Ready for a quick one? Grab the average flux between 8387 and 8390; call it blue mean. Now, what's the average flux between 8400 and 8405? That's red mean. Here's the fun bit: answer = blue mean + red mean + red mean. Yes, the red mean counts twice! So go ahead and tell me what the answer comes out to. 198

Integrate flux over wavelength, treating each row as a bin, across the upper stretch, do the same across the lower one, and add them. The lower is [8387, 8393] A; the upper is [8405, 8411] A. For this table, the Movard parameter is 892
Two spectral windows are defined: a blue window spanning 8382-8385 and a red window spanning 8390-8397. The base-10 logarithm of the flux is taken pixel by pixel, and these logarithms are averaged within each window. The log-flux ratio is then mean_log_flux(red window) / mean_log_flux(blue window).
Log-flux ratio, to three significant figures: 1.03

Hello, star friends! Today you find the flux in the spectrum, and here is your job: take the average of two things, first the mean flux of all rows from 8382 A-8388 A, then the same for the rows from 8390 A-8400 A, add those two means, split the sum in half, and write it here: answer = 64.7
